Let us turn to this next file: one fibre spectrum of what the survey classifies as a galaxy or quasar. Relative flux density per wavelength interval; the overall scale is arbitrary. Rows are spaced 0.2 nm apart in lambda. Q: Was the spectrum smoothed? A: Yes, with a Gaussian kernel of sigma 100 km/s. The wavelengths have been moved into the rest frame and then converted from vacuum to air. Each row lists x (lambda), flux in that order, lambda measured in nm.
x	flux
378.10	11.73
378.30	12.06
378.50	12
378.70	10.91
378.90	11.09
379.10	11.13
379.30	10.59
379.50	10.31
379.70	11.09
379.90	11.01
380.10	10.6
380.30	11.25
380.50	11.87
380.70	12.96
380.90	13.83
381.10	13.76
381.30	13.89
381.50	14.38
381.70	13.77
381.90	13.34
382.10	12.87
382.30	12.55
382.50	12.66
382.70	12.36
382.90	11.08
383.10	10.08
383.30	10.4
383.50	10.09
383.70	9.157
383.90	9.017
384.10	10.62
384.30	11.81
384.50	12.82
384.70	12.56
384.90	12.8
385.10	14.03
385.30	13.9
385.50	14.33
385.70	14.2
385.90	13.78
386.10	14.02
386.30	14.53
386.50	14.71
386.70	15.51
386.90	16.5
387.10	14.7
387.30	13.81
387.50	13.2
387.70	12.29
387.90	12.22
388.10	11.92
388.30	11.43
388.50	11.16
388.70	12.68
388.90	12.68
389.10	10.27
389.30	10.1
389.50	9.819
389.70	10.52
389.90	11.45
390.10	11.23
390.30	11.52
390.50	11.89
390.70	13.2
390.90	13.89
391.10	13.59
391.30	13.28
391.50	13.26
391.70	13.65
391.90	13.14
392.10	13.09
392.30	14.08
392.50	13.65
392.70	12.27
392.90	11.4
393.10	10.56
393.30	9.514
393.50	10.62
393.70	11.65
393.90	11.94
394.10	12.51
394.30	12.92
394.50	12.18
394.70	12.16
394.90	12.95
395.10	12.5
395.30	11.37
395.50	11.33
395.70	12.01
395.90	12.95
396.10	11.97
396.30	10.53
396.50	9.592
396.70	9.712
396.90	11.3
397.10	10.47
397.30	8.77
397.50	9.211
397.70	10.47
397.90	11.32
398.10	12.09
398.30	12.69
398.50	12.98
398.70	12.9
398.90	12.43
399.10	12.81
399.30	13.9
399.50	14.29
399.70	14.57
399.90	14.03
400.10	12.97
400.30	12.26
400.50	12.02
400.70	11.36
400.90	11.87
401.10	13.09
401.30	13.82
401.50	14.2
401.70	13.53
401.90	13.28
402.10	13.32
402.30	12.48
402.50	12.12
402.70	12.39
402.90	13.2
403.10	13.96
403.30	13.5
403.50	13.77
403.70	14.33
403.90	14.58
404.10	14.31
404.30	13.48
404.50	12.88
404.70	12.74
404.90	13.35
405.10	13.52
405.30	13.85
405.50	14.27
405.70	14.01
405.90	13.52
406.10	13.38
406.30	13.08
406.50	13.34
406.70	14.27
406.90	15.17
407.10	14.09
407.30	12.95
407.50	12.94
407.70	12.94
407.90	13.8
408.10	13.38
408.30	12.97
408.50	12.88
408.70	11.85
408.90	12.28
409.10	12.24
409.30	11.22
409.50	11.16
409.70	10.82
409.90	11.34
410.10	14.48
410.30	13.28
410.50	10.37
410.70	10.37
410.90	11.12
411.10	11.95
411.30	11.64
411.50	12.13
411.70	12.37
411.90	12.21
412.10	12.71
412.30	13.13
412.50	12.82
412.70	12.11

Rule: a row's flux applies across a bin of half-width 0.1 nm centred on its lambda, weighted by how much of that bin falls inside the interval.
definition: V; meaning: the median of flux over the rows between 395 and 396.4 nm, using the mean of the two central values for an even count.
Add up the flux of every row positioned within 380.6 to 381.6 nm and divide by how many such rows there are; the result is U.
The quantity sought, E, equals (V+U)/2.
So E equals 12.9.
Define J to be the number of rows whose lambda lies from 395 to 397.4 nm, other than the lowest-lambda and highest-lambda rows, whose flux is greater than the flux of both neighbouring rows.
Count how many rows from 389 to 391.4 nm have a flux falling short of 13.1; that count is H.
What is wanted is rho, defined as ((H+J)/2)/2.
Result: 2.5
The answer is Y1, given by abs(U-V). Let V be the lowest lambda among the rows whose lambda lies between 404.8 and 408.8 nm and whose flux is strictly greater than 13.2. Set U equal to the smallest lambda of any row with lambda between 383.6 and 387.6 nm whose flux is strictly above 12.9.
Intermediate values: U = 385.10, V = 404.90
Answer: 19.80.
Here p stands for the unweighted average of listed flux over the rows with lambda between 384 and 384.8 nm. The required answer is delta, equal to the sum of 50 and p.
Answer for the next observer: 62.0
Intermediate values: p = 12.0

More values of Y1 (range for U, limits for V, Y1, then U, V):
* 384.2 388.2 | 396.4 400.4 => 14.20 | 385.10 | 399.30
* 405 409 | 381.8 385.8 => 23.20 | 405.10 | 381.90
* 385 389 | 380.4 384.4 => 4.20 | 385.10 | 380.90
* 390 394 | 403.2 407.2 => 12.60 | 390.70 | 403.30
